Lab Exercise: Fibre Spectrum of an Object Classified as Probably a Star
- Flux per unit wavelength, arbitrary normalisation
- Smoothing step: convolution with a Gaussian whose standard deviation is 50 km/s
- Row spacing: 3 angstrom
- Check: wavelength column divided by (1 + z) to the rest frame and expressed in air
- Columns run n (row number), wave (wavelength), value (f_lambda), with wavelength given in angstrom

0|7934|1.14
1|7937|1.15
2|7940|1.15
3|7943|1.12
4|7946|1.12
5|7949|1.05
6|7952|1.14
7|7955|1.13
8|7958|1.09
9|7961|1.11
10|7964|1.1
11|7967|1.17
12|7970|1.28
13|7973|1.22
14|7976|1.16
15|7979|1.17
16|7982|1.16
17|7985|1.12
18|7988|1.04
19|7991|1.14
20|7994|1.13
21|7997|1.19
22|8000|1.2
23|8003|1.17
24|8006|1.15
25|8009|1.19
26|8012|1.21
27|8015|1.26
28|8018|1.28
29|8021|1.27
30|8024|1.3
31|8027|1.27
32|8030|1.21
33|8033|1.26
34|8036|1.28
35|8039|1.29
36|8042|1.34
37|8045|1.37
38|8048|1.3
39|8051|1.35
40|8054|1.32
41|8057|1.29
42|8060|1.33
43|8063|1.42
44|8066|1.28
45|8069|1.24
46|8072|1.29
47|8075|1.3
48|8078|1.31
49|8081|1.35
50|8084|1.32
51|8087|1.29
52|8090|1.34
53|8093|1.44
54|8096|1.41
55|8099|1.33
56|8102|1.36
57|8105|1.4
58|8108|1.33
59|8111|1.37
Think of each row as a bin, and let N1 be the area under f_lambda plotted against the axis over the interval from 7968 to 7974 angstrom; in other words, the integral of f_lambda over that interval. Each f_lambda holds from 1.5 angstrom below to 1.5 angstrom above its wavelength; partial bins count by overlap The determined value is 7.5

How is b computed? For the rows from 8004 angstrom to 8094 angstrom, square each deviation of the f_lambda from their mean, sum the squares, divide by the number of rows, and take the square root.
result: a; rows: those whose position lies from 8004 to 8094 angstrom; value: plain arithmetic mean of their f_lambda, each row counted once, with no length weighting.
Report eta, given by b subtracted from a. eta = 1.23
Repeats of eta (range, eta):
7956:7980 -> 1.10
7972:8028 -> 1.13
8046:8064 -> 1.29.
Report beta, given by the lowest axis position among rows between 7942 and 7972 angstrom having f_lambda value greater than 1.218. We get 7970 angstrom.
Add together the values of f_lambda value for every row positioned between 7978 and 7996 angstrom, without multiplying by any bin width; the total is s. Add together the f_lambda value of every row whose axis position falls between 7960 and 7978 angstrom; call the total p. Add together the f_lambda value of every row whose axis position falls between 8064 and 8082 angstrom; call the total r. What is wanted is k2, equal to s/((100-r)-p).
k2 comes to 0.079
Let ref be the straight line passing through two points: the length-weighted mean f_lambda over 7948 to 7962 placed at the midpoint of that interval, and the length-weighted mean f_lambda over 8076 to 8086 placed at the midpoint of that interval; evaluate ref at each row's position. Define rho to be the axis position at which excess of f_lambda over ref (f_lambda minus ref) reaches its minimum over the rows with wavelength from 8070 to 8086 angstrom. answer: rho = 8072 angstrom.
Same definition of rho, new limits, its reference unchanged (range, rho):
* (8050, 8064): 8057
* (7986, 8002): 7988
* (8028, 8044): 8030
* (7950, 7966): 7964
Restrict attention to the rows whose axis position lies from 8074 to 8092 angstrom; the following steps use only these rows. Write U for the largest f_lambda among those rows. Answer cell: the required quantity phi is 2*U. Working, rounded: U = 1.35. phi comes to 2.7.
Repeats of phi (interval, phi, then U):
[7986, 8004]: 2.4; 1.2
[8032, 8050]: 2.7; 1.37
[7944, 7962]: 2.3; 1.14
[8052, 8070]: 2.8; 1.42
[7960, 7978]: 2.6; 1.28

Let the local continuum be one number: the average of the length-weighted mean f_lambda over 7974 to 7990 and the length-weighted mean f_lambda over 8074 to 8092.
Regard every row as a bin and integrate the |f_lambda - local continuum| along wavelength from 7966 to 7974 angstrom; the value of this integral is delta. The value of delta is 0.32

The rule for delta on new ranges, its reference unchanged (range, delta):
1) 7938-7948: 1.01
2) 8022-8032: 0.43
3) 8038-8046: 0.85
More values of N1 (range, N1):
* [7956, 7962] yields 6.6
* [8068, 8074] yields 7.6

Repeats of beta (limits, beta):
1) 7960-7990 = 7970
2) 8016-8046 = 8018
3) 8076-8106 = 8078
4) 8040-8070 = 8042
